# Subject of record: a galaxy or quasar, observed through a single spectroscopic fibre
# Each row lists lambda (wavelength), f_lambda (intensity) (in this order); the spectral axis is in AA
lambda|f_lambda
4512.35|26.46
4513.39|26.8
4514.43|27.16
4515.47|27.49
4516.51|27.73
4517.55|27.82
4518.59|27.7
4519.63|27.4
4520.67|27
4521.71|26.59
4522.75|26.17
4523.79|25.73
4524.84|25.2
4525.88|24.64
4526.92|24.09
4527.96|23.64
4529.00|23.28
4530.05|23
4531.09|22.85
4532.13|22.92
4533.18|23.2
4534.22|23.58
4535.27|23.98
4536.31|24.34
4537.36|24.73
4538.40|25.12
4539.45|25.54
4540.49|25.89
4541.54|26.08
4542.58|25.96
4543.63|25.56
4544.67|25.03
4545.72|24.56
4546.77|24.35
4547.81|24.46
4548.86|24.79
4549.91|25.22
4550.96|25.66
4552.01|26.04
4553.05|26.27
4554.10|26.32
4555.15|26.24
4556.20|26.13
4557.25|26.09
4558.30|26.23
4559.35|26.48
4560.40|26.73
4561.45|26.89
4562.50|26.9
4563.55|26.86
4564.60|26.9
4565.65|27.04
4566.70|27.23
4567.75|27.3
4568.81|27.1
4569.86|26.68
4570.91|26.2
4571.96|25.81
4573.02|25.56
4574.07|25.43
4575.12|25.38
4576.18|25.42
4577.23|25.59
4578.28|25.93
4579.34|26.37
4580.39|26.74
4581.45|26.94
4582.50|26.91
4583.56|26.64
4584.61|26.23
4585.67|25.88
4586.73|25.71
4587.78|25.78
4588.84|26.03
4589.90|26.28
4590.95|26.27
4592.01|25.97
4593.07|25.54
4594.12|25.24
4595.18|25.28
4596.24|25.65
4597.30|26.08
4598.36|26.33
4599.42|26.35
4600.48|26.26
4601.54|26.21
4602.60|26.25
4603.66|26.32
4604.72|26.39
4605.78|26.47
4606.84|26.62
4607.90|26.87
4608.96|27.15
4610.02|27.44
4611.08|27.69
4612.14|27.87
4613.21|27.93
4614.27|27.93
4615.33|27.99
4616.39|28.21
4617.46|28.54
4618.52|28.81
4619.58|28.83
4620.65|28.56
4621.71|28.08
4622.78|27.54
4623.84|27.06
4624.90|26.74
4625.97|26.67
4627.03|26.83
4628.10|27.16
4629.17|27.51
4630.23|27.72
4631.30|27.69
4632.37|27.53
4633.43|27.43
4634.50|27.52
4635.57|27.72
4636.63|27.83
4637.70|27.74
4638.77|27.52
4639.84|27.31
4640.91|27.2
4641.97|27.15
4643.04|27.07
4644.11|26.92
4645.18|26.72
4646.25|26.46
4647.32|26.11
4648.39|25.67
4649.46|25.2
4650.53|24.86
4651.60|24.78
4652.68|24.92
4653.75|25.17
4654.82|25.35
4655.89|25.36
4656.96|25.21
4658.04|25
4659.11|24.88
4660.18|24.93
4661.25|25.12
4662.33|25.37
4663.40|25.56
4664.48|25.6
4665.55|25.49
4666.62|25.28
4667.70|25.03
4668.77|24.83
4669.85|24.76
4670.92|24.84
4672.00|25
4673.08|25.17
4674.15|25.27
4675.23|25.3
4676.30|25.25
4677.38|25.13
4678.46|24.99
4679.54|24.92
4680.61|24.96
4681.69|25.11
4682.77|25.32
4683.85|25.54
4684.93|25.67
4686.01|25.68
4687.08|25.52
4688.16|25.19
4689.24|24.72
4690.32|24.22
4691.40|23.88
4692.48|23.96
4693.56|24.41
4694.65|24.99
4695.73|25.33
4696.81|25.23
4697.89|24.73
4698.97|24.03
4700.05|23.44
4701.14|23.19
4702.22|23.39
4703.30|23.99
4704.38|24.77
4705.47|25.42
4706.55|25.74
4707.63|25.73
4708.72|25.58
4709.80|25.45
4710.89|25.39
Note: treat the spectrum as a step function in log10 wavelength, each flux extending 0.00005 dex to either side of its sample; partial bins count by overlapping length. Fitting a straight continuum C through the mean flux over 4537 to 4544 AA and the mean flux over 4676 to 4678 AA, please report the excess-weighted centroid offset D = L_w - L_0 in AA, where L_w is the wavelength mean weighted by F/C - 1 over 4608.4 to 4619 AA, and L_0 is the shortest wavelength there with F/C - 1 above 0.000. 5.3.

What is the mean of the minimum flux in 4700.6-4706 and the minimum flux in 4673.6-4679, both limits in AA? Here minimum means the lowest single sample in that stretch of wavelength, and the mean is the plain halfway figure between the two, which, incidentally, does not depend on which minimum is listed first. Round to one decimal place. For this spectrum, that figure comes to 24.1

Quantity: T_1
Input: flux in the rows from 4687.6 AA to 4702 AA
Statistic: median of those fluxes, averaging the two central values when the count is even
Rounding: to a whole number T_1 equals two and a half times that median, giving 61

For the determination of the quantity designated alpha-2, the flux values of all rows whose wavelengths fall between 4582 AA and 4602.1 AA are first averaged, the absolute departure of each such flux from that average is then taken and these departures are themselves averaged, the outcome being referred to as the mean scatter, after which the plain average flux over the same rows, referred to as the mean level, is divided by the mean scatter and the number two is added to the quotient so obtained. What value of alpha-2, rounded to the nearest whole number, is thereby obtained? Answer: 79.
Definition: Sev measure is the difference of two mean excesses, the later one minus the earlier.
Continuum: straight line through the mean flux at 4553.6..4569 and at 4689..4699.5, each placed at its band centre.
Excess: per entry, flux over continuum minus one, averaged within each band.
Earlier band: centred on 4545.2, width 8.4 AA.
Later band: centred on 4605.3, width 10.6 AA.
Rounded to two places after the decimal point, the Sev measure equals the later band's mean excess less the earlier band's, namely 0.09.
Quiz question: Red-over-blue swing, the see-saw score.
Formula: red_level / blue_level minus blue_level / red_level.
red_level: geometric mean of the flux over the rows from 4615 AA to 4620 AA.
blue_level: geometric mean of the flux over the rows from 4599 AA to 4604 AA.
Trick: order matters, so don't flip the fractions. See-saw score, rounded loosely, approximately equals 0.161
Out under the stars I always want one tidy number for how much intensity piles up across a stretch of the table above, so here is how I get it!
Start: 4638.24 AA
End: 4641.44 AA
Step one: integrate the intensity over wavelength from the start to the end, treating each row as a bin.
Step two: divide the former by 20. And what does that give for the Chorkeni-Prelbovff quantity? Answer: 4.38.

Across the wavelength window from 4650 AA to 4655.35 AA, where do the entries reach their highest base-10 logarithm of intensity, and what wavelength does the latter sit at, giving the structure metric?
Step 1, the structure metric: 4654.82 AA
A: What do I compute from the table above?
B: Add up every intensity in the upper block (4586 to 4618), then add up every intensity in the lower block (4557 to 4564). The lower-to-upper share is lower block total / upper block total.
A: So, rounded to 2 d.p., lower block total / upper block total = 0.23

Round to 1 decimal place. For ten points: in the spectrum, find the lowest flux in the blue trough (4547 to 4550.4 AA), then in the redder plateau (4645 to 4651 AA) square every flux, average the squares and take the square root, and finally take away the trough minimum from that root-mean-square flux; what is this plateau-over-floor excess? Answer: 1.4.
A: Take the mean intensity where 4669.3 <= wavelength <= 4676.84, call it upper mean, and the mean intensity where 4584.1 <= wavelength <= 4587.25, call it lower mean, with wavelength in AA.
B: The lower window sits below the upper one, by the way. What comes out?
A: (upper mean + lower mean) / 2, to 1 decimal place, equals 25.5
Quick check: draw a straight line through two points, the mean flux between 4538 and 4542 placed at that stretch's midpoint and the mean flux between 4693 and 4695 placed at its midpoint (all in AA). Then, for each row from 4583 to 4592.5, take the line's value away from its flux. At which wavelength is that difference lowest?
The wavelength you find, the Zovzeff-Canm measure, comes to 4586.73 AA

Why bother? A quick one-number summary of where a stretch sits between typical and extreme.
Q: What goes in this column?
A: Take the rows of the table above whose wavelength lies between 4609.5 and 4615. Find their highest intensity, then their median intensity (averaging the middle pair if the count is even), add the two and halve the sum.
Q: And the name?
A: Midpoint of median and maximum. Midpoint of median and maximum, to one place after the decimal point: 27.9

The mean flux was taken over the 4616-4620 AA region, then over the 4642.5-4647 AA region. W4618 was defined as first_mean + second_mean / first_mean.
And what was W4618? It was 29.5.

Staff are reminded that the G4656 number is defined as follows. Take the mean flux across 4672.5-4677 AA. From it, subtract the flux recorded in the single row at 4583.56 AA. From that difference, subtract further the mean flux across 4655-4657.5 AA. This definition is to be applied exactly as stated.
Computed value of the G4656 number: -26.7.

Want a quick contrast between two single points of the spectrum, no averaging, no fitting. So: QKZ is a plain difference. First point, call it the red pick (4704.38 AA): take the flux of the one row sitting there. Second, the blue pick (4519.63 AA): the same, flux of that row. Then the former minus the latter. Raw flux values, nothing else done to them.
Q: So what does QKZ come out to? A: -3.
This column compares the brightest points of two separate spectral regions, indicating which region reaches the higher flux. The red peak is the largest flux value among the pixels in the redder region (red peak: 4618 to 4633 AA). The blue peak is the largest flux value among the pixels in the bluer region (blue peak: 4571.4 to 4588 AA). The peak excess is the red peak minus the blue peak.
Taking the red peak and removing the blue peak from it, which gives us 2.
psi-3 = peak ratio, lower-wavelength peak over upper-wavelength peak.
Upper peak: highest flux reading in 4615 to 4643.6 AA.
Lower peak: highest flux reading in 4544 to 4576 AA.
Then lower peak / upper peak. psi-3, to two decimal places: 0.95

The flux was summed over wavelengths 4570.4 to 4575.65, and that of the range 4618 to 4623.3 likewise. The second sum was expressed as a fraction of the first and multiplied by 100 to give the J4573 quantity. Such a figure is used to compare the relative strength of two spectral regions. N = 110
